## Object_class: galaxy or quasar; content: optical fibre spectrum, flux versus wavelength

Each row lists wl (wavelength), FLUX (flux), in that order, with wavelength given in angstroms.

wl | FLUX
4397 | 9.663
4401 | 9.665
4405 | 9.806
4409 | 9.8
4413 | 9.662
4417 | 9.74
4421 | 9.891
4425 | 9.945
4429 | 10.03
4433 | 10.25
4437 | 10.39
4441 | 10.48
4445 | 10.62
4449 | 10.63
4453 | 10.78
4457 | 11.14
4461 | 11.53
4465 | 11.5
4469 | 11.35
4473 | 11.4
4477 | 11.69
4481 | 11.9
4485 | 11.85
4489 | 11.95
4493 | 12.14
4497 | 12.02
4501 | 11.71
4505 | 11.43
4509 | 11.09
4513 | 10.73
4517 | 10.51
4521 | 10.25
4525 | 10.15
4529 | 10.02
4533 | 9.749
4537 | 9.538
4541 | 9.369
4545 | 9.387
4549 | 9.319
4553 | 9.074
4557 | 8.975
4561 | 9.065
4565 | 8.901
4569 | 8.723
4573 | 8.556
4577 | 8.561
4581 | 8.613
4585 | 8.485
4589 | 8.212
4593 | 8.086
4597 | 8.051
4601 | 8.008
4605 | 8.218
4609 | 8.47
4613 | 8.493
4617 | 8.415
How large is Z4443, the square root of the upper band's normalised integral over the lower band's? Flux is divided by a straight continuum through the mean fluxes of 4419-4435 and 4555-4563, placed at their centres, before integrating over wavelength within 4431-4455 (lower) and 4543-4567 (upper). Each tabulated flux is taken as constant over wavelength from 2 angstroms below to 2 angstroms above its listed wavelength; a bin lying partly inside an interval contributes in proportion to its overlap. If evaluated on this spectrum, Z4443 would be 0.97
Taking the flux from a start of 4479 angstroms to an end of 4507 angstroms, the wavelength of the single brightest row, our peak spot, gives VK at 4493 angstroms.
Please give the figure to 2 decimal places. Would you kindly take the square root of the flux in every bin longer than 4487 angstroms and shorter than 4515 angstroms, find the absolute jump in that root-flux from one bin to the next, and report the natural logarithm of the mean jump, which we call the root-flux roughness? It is -3.24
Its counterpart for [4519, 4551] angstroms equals -3.81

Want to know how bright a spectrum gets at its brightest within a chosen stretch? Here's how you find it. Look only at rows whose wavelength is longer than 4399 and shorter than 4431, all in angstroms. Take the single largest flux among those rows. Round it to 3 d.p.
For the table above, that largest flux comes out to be 10.030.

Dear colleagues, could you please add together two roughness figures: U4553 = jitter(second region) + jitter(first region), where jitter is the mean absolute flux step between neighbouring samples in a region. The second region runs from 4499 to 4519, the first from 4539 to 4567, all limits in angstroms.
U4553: 0.414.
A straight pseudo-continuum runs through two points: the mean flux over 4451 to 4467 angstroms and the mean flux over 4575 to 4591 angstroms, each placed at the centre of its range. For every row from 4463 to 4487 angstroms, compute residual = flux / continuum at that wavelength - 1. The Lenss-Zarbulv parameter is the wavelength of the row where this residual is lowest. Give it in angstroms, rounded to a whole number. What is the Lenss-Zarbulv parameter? 4469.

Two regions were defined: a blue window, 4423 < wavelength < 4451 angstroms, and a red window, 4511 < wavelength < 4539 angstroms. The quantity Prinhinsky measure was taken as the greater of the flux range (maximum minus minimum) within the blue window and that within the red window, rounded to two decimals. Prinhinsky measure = 1.19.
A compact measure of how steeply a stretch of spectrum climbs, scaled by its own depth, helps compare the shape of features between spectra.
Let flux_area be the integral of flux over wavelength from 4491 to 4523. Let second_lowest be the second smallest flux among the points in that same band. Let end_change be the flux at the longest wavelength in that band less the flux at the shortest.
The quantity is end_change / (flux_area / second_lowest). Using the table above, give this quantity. -0.06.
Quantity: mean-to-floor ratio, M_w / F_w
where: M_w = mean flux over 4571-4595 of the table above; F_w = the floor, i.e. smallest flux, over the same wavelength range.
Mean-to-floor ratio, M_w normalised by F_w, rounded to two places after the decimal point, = 1.04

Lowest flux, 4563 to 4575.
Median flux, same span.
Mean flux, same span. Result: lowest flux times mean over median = 8.6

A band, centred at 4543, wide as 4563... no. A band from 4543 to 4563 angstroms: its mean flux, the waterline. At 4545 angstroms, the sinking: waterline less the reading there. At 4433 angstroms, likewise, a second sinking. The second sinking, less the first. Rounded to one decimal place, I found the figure -0.9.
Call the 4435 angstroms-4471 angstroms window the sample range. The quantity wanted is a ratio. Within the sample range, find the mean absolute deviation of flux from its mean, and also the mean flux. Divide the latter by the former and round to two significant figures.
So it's 28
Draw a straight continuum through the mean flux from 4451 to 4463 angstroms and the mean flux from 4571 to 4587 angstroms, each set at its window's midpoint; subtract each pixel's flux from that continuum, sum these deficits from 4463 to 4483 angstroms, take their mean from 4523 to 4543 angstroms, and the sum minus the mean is -3.6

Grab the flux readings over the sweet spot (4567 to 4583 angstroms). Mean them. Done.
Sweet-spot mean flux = 8.6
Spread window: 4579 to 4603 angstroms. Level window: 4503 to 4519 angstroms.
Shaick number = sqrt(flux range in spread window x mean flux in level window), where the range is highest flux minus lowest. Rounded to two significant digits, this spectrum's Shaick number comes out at 2.6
